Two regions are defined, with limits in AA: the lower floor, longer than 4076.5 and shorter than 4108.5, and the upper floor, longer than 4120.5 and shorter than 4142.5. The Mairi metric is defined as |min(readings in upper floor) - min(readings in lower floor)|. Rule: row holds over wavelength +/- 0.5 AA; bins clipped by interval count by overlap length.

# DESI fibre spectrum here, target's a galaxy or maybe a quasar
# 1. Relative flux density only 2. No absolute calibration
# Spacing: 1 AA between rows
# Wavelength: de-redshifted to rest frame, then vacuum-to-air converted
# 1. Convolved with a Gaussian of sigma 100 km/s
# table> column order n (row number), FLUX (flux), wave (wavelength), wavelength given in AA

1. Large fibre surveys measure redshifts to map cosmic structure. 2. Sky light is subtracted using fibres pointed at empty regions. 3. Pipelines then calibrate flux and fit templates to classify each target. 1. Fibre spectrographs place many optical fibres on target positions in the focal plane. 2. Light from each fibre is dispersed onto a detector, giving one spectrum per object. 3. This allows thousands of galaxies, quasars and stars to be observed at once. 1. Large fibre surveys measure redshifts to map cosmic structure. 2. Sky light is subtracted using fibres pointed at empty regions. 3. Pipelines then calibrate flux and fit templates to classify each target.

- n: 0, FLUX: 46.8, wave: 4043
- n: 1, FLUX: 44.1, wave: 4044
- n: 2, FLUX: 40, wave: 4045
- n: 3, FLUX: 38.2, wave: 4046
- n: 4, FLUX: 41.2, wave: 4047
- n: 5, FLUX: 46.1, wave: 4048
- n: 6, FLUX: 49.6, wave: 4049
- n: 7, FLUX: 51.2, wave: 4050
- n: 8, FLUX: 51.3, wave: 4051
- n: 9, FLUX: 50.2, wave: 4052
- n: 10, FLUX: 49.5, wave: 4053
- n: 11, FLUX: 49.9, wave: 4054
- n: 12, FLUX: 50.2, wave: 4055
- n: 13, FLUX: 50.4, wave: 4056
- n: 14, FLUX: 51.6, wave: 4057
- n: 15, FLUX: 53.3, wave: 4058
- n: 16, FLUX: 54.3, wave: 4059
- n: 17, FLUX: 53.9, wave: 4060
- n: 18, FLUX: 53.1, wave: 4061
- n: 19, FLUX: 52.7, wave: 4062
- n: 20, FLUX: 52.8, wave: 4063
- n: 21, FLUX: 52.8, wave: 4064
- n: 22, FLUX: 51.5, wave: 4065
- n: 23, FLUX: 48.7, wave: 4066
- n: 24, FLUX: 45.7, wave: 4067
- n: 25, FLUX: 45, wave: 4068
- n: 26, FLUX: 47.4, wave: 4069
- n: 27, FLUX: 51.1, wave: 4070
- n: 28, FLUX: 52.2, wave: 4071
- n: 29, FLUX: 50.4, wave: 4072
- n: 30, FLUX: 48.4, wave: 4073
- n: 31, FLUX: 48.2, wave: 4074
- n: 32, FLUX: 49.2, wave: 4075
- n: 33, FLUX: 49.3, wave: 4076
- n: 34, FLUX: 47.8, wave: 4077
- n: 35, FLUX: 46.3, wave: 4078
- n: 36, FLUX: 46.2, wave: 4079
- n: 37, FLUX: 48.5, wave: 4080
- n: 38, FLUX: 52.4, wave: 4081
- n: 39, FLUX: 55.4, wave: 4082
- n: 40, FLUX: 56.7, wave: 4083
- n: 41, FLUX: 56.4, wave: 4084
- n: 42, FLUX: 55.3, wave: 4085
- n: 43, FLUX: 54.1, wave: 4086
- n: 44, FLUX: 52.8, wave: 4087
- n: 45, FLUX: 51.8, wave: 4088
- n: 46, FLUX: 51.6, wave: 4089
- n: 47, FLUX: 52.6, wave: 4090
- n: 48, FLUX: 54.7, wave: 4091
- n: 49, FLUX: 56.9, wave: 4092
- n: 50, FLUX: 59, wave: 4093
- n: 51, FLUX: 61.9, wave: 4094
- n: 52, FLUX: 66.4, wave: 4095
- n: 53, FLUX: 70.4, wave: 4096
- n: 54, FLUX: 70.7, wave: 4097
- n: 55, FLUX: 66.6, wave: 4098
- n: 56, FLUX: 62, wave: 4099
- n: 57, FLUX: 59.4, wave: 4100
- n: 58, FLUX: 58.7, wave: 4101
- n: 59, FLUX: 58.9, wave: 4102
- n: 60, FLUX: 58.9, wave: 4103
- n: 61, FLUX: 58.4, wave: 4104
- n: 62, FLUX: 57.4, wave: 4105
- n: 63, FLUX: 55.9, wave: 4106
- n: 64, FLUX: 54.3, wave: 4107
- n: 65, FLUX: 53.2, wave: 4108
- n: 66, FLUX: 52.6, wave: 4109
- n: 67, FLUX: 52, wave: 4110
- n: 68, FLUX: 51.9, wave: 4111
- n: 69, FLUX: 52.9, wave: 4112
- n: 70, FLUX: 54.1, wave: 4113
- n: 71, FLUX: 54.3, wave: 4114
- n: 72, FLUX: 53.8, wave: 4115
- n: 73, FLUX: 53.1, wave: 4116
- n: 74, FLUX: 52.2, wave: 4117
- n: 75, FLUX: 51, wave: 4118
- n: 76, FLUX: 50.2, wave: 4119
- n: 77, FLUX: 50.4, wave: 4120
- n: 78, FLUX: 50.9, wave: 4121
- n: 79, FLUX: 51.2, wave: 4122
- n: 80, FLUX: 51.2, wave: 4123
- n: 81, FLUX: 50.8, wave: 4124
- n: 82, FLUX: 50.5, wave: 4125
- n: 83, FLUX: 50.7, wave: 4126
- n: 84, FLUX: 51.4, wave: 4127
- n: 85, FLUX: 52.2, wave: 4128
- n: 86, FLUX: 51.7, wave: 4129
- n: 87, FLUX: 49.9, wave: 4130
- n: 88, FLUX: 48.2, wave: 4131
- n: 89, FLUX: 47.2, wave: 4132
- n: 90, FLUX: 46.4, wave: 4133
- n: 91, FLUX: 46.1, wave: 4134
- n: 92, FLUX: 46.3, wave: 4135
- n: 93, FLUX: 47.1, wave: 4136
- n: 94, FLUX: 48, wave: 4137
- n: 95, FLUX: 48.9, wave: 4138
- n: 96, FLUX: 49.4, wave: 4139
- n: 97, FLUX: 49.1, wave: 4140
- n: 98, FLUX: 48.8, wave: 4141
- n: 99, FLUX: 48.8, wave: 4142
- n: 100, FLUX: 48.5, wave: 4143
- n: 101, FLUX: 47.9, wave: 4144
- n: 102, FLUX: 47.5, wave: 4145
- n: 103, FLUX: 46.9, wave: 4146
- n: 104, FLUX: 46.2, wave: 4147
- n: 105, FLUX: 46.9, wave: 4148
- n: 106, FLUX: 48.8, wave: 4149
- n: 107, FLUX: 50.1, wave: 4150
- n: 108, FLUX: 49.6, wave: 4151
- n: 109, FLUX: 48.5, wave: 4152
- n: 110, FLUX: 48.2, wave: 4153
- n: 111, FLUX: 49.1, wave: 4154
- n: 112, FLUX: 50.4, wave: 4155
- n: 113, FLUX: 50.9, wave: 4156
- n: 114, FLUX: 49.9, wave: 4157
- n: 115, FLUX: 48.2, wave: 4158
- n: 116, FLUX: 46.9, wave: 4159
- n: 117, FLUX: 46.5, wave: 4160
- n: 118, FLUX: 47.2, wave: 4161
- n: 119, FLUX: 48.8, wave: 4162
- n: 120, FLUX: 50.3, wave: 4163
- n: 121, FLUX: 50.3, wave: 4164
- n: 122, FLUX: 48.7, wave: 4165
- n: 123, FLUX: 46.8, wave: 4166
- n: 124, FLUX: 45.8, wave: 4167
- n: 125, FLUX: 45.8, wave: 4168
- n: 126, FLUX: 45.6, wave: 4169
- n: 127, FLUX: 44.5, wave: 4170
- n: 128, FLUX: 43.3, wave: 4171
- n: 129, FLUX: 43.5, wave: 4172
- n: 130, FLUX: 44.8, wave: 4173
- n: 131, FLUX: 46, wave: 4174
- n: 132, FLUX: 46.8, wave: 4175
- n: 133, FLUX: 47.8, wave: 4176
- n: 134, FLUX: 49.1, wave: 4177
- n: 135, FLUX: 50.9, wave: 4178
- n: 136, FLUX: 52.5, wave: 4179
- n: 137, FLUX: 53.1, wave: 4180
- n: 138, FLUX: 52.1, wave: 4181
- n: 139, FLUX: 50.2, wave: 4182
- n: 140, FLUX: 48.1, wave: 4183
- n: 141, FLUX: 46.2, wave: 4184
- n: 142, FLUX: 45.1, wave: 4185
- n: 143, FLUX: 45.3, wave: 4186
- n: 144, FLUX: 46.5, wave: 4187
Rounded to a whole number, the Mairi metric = 0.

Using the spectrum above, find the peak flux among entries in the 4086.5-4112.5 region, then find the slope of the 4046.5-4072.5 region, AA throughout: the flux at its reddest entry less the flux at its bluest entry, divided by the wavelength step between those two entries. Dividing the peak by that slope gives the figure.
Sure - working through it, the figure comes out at 192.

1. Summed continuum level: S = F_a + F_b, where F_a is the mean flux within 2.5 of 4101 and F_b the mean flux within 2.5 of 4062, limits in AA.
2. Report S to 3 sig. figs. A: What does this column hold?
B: 113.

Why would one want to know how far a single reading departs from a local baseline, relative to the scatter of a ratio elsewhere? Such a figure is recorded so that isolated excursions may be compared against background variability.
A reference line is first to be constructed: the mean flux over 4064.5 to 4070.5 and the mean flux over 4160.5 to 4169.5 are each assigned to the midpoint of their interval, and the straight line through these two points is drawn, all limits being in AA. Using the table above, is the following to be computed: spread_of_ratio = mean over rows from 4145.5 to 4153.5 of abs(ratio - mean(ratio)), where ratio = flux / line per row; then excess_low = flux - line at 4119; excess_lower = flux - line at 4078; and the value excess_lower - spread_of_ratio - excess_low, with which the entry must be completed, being -4.1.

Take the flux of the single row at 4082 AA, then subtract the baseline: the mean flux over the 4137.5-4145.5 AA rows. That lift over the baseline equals 6.8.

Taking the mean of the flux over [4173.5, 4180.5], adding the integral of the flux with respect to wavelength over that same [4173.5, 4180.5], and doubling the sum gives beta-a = 791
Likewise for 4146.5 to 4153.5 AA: 773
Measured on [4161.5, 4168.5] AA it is 769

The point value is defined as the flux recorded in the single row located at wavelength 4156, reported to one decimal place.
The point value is 50.9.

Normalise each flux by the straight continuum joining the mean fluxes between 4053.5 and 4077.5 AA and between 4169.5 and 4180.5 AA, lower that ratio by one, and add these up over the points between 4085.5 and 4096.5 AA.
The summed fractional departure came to 1.7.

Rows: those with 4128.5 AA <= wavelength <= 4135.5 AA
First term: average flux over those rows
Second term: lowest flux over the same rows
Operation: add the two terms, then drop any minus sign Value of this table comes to 94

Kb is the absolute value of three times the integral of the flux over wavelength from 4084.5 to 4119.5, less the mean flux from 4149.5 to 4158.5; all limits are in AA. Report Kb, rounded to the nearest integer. 5891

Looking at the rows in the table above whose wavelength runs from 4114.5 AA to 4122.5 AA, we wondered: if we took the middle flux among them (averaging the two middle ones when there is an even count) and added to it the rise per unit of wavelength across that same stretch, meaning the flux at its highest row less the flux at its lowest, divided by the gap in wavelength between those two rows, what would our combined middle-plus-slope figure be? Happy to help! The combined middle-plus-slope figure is 50.7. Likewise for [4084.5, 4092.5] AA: 53.7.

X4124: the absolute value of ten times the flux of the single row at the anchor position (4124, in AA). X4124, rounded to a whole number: 508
